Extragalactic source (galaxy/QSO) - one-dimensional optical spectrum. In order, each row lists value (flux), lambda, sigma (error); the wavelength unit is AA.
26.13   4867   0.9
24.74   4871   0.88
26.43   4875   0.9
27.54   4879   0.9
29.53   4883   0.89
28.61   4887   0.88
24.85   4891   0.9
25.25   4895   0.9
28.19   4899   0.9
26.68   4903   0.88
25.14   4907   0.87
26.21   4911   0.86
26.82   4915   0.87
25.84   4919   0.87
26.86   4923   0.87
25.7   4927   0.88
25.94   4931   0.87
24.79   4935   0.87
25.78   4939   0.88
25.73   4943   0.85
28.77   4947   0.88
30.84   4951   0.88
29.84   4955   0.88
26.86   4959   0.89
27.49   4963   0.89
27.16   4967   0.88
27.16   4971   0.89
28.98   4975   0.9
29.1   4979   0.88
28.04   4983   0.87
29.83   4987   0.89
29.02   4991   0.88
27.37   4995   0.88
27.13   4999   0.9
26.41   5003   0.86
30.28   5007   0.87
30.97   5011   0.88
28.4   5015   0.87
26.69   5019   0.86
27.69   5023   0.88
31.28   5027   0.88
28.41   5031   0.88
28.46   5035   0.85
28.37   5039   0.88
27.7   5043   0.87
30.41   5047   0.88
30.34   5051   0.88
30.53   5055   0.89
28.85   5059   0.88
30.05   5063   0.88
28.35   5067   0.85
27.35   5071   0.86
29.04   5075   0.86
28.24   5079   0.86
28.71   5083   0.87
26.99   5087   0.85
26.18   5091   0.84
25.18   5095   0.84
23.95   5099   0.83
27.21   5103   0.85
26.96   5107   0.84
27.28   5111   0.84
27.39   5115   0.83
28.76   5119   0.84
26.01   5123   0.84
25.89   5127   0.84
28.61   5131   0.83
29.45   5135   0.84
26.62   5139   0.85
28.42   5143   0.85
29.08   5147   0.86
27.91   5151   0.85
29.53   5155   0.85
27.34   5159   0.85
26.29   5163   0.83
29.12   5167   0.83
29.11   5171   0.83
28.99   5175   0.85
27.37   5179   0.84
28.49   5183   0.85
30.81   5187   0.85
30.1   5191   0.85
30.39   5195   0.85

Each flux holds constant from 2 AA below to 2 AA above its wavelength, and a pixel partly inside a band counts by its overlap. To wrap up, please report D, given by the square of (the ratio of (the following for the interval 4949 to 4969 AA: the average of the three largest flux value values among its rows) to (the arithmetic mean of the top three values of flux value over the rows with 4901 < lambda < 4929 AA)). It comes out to 1.20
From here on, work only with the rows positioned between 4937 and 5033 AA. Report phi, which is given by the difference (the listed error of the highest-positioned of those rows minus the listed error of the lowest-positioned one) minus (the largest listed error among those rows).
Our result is -0.90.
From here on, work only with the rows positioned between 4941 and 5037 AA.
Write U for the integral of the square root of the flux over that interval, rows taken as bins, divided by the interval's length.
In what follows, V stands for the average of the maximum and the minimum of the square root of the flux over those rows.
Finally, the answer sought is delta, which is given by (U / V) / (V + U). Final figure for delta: 0.0937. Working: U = 5.33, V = 5.33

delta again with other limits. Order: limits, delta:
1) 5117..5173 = 0.0953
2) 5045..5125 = 0.0966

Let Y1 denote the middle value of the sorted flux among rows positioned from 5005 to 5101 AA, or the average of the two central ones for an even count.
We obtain 28.4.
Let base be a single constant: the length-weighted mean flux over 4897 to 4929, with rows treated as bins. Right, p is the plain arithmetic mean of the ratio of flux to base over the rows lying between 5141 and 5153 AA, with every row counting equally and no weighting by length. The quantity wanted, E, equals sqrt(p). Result 1.038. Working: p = 1.08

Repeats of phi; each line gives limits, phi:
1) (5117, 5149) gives -0.84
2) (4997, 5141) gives -0.95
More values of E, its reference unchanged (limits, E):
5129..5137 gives 1.048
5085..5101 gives 0.984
